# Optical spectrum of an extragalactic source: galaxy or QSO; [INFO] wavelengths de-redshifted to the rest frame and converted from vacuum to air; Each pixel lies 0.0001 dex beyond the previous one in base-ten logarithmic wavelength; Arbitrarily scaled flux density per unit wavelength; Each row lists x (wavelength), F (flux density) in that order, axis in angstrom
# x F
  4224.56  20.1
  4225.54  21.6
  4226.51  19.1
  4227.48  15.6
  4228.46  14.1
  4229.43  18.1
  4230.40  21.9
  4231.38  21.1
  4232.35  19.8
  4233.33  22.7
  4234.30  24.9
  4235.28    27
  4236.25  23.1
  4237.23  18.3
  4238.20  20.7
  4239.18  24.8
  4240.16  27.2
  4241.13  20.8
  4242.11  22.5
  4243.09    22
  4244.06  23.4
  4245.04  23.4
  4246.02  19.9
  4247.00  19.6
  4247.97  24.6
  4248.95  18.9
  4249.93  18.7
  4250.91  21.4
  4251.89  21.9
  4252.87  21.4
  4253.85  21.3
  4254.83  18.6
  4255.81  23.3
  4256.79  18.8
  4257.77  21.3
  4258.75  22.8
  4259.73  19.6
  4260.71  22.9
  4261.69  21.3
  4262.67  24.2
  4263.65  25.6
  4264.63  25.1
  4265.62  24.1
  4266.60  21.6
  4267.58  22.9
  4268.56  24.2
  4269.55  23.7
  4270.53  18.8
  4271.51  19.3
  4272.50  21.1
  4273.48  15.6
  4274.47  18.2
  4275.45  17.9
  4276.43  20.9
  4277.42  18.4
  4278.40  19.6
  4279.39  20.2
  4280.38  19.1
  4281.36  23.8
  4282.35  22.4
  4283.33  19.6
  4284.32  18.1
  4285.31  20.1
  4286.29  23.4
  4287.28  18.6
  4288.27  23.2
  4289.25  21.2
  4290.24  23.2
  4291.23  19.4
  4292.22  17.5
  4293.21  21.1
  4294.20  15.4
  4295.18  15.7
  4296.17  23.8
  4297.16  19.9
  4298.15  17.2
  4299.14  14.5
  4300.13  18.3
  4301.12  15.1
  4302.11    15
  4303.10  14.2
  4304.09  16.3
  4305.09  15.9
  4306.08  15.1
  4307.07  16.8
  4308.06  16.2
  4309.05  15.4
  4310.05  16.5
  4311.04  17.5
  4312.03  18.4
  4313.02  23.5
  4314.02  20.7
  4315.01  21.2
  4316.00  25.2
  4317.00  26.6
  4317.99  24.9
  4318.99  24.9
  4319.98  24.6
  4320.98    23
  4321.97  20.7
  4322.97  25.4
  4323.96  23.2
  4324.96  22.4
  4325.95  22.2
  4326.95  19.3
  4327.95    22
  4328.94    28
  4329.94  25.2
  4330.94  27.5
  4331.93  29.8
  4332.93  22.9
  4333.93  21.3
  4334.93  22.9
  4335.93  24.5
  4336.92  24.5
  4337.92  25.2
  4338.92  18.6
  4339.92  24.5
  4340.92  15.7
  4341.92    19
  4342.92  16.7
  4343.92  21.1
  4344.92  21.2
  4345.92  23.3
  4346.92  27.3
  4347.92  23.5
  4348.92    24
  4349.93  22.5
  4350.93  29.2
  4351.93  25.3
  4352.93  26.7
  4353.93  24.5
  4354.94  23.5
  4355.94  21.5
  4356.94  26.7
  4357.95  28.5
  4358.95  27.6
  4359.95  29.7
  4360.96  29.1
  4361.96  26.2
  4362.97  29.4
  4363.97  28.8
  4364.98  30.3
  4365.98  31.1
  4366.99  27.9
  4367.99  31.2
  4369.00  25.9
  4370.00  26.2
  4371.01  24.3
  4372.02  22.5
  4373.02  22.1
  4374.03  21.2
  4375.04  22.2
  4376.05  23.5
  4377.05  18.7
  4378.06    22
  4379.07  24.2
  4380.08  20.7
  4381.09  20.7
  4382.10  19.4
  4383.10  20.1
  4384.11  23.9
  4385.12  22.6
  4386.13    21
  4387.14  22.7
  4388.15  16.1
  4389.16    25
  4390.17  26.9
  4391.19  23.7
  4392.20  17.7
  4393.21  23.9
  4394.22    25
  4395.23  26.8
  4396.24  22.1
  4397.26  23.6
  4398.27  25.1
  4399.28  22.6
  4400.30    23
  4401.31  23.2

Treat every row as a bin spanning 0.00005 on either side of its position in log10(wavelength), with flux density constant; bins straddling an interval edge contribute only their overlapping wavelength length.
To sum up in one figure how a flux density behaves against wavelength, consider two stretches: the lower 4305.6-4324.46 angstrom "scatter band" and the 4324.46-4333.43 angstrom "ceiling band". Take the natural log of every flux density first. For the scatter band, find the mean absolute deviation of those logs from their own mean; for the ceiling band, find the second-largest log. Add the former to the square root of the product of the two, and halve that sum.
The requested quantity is 0.45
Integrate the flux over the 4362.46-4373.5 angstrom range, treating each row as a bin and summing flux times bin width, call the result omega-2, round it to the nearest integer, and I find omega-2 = 301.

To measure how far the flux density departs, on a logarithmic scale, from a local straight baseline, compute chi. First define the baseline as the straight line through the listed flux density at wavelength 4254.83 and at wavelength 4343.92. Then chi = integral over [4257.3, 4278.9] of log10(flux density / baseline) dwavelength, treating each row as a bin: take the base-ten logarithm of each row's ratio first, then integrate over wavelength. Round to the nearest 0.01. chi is 1.02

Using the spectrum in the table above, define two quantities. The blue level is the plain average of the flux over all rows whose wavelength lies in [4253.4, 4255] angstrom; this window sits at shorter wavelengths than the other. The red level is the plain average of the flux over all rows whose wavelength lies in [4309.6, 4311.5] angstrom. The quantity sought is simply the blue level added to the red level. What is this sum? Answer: 37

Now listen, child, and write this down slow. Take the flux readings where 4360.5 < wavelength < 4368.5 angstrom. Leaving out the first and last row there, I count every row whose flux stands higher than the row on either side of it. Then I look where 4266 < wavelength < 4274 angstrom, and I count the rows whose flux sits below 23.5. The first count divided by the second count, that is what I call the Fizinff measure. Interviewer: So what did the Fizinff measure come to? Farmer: 0.33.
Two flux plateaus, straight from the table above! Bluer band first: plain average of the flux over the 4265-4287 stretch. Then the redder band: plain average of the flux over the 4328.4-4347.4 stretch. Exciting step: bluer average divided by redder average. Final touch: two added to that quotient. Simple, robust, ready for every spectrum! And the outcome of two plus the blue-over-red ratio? 2.89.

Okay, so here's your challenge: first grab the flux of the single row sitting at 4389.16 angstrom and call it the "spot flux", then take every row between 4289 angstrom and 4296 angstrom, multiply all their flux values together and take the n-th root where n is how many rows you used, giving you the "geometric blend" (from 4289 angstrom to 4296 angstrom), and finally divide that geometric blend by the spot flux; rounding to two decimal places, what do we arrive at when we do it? 0.75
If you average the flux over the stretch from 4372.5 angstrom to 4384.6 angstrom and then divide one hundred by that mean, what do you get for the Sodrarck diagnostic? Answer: 4.64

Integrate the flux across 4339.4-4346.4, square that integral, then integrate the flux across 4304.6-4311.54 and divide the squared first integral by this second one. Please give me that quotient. 178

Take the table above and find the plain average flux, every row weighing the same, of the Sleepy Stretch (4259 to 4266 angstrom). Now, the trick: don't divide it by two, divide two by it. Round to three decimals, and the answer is 0.086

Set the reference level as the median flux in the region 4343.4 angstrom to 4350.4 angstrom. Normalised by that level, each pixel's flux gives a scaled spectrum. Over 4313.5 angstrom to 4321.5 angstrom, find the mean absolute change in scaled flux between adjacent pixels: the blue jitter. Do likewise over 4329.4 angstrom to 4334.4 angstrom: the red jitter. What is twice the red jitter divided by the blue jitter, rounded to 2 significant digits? 4.8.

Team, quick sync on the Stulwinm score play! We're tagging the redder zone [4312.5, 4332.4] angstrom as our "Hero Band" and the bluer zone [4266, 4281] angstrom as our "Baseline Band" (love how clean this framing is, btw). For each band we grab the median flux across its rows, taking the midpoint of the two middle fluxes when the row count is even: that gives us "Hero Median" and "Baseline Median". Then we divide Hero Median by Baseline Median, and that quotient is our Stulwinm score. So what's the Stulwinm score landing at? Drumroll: 1.23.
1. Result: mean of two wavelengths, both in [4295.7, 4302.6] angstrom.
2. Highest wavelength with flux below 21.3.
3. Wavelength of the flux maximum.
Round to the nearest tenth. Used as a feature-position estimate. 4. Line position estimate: 4299.1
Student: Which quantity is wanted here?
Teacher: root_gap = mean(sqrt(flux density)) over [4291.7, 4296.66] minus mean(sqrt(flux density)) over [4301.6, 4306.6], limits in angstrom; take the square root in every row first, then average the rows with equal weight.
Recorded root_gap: 0.40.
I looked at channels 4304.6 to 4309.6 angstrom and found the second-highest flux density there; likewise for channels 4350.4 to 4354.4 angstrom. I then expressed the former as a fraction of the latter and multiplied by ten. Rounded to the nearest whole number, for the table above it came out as 6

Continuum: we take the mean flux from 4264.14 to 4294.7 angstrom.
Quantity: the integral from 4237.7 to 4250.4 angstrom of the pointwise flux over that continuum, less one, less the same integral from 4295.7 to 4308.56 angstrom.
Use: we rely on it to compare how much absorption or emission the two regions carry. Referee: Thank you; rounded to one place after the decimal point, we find 3.3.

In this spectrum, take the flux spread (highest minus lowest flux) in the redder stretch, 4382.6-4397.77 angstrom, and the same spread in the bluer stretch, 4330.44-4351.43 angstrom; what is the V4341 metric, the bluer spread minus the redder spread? 3.3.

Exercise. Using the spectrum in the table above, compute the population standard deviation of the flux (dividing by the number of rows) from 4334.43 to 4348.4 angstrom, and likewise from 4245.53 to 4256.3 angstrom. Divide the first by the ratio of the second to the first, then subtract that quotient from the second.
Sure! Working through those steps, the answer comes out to -4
